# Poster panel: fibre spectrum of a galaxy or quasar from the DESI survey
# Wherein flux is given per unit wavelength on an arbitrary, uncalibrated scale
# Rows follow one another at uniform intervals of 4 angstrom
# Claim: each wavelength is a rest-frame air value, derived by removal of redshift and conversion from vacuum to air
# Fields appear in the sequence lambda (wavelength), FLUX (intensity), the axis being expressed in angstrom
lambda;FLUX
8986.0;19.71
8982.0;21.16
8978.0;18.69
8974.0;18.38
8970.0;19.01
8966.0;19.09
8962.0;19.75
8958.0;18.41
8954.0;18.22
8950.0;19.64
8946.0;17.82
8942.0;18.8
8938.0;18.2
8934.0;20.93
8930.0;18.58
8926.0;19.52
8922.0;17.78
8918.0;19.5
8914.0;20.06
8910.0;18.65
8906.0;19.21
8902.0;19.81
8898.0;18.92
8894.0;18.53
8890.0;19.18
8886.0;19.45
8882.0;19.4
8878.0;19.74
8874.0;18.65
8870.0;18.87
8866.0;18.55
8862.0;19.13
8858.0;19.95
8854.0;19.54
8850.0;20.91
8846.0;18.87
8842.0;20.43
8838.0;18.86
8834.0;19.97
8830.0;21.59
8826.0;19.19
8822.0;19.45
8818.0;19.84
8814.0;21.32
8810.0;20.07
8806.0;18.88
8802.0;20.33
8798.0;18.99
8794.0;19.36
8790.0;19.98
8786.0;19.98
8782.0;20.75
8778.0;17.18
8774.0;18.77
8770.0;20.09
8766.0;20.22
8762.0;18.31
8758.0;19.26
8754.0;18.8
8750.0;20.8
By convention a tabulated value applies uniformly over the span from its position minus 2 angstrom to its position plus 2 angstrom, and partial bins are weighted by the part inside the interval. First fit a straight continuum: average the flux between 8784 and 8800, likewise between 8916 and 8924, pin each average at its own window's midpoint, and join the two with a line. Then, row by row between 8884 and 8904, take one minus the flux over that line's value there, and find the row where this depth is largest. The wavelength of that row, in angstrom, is 8894.0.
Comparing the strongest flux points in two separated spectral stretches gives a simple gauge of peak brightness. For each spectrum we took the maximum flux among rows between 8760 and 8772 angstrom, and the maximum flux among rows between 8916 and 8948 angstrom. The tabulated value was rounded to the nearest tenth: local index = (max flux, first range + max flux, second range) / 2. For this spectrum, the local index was 20.6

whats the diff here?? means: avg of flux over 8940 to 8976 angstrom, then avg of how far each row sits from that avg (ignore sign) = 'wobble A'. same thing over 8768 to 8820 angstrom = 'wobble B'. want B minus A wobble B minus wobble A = 0.27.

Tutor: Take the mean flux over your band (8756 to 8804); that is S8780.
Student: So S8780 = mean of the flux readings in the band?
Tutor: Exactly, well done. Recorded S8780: 19.4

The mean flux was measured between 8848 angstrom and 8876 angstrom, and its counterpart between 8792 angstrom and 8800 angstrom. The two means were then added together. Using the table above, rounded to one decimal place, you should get 38.5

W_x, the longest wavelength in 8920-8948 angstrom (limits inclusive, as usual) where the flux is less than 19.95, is 8946.0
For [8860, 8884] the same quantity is 8882.0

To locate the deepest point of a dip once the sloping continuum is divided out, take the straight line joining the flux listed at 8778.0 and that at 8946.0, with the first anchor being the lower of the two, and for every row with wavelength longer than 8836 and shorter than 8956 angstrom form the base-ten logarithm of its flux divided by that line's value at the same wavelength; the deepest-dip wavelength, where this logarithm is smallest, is 8946.0 angstrom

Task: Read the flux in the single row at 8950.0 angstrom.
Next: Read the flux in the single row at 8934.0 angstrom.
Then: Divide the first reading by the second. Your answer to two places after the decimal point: 0.94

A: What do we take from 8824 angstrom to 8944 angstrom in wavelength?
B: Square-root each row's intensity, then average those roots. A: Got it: 4.40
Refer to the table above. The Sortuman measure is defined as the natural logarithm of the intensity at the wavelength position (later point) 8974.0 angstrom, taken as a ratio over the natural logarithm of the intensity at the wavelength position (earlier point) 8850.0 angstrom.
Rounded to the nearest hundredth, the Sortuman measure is 0.96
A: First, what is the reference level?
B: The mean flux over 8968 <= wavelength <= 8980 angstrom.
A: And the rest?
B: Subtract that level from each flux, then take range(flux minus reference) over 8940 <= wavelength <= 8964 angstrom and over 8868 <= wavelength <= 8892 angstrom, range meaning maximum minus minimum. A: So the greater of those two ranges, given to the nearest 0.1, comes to 1.9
